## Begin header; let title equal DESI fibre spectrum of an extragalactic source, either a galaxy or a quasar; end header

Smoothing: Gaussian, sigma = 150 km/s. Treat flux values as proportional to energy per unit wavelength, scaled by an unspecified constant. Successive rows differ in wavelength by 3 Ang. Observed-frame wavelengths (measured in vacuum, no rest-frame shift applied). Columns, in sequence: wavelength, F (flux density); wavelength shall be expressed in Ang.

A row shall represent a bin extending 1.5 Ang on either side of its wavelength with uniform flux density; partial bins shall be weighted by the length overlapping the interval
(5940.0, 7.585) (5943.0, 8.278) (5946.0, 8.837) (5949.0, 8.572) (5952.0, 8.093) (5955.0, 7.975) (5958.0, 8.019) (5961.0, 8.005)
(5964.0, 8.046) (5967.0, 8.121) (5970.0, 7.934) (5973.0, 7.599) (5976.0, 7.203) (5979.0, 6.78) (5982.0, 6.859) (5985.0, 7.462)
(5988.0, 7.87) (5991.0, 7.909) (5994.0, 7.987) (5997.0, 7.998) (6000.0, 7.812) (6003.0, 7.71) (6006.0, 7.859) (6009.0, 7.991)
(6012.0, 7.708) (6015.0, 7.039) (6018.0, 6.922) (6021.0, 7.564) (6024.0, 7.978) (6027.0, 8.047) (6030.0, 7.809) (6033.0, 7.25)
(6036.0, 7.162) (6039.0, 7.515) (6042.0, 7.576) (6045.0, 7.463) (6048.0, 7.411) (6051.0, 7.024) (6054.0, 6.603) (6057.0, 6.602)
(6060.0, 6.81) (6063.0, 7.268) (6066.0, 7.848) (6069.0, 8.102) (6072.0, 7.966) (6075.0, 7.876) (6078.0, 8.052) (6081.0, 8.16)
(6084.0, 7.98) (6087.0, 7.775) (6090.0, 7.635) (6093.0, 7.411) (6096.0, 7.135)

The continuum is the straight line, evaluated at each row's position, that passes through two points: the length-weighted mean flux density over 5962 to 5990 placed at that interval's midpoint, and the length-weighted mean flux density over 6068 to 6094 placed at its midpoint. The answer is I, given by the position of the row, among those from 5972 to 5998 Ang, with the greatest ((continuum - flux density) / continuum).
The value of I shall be 5979.0 Ang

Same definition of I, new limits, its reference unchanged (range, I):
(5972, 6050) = 5979.0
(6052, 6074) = 6057.0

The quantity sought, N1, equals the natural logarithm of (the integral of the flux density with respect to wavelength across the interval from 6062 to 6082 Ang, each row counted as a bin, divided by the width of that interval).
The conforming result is 2.07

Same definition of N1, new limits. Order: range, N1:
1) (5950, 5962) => 2.09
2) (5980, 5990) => 2.00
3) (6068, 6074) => 2.08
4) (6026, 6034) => 2.04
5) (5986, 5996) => 2.07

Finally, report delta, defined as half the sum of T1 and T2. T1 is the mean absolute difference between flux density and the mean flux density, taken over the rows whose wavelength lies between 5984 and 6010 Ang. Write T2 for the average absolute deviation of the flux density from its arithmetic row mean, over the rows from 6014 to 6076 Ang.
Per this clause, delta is 0.26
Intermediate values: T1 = 0.12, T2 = 0.39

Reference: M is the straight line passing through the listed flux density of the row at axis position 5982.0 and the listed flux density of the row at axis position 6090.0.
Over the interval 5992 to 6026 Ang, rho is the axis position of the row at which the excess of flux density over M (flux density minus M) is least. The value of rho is 6018.0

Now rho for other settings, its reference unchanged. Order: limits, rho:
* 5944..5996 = 5979.0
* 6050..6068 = 6057.0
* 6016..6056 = 6054.0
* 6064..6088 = 6087.0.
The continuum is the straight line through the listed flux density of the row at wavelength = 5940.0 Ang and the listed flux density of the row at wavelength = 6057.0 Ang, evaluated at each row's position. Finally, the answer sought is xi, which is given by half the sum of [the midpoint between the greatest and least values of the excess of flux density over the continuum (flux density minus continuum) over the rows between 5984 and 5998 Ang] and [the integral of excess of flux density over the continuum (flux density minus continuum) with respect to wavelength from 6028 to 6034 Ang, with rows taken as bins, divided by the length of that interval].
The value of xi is 0.67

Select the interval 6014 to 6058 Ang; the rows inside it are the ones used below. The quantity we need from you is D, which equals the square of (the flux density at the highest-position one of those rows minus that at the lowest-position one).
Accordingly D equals 0.19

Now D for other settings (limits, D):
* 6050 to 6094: 0.15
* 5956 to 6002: 0.04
